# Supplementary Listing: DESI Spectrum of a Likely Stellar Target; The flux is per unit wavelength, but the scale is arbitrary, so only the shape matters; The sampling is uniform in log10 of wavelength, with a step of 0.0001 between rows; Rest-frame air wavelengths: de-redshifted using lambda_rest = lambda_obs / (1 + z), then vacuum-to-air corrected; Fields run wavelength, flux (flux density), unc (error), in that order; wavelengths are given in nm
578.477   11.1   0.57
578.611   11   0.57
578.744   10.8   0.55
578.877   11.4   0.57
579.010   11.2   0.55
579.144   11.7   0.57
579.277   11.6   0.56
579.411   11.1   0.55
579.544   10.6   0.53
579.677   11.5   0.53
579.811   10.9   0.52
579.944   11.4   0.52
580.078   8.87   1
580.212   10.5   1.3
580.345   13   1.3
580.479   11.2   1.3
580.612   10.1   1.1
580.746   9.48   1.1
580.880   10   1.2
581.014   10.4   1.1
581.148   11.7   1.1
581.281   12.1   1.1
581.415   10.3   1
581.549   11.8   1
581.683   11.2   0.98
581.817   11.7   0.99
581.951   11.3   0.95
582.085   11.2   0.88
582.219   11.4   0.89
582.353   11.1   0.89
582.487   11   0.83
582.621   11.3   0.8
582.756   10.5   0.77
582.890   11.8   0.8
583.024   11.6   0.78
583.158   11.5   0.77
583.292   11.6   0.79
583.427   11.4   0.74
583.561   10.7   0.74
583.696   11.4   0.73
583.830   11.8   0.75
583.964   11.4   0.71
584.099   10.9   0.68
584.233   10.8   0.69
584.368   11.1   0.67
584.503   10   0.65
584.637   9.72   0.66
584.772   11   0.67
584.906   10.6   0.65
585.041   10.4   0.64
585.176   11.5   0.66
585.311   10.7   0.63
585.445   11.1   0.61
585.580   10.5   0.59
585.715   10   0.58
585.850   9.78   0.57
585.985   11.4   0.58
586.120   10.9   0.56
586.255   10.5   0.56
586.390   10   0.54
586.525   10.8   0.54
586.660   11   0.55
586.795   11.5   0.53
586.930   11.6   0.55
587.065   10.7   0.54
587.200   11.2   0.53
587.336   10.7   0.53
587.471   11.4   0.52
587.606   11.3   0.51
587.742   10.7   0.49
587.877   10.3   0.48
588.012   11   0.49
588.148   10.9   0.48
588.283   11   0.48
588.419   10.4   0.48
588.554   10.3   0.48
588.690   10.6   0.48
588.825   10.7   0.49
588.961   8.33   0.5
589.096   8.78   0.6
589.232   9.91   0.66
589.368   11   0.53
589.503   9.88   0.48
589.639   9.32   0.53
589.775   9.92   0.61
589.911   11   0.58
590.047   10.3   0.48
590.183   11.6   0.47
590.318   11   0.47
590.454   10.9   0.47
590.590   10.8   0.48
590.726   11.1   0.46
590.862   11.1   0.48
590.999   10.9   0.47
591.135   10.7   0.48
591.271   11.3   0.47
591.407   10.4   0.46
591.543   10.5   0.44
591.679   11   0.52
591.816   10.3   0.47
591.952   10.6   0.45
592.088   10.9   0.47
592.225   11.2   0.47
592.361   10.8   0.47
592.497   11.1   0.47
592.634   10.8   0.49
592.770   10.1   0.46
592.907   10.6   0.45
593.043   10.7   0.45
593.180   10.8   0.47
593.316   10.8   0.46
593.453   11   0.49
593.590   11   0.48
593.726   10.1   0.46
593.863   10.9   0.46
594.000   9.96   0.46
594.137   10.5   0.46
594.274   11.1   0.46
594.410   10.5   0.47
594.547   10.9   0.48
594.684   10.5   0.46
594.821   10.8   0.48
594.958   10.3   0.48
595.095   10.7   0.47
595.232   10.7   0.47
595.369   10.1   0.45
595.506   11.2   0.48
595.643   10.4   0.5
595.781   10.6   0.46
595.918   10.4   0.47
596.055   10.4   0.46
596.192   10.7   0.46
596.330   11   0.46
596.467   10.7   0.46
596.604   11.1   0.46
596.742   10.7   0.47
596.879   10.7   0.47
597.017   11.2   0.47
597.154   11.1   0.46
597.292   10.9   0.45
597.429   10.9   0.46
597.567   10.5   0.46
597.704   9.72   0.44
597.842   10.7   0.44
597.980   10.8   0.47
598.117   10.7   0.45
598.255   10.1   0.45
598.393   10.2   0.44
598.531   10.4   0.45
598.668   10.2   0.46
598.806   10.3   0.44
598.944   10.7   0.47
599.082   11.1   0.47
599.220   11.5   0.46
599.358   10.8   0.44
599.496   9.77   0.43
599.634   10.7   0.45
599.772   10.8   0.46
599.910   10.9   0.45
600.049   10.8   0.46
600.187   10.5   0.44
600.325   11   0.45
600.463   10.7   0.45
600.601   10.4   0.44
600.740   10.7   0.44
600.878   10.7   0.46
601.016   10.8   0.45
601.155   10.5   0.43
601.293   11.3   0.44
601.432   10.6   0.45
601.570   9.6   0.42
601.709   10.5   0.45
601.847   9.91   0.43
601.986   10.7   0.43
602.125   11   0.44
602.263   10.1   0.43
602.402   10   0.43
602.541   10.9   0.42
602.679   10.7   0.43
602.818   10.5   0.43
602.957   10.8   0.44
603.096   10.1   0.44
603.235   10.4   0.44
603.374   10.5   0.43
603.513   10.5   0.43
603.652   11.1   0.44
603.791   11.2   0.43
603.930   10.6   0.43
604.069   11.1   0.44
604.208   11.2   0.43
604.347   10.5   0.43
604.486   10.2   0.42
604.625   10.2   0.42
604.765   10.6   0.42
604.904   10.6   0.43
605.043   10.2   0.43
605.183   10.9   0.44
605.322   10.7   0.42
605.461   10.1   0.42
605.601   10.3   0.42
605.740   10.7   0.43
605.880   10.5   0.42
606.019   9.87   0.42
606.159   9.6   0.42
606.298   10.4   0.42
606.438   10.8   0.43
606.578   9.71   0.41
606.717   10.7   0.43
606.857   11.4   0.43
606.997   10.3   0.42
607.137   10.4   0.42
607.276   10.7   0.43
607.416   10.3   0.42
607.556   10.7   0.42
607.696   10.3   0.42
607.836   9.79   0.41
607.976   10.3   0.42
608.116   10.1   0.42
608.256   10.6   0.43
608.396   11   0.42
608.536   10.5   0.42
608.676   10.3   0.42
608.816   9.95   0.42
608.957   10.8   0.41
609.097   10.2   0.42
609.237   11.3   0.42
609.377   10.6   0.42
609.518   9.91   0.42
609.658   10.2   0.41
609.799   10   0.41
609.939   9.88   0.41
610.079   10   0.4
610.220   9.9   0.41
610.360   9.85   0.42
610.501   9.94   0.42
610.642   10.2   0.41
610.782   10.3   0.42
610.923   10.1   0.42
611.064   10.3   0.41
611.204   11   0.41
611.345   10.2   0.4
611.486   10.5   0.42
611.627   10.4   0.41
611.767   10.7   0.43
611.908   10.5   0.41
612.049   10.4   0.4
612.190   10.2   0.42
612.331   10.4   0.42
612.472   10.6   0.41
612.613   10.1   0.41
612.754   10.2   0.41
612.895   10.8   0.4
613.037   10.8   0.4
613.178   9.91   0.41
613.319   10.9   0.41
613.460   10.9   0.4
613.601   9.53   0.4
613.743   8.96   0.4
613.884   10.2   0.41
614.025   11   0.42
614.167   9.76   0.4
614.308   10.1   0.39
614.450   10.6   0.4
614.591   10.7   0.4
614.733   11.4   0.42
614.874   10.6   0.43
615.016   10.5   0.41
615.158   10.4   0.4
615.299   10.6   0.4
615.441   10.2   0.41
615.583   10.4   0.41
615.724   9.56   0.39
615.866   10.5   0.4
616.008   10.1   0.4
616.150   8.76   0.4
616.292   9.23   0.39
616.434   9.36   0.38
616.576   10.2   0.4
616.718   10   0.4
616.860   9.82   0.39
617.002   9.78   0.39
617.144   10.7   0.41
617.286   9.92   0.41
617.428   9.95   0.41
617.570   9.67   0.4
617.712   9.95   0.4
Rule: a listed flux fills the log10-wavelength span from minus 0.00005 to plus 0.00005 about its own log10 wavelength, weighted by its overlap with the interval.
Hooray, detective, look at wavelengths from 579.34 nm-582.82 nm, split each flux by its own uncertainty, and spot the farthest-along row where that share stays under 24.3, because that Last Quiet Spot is 582.756 nm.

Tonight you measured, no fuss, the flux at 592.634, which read 10.8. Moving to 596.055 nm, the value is 10.4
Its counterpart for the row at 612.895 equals 10.8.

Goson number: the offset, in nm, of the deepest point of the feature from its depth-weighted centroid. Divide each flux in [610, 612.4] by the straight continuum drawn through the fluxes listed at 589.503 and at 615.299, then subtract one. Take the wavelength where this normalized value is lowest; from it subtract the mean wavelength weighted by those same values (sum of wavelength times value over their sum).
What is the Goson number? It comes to -0.31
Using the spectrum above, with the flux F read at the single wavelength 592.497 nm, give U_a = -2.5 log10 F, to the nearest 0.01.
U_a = -2.61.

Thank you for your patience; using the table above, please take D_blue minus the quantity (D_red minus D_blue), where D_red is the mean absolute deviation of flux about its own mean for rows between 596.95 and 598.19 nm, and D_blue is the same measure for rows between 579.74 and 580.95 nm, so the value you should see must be 1.5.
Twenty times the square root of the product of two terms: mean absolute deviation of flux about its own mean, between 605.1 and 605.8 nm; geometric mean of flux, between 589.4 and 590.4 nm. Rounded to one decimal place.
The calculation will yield 33.6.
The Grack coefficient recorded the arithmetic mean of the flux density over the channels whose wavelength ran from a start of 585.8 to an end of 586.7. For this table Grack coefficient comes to 10.63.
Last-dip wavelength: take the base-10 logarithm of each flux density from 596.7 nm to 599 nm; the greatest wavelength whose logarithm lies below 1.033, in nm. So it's 598.944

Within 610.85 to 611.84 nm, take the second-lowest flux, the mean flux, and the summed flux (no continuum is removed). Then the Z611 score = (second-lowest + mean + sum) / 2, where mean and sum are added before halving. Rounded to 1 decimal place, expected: 46.9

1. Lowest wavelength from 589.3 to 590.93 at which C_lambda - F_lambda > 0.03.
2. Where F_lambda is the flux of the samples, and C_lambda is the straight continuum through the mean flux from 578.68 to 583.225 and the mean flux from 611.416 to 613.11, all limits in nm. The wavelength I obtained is 589.503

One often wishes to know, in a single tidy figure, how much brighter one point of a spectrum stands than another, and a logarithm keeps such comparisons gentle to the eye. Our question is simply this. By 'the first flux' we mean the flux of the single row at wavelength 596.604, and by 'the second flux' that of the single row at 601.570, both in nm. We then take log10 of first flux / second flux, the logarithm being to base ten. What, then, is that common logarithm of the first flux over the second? 0.063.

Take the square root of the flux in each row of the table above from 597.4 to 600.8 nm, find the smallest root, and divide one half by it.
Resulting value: 0.160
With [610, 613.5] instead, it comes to 0.159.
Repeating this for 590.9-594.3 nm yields 0.158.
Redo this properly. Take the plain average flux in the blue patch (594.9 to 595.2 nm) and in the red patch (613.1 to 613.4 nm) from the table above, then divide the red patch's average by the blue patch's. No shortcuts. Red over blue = 0.99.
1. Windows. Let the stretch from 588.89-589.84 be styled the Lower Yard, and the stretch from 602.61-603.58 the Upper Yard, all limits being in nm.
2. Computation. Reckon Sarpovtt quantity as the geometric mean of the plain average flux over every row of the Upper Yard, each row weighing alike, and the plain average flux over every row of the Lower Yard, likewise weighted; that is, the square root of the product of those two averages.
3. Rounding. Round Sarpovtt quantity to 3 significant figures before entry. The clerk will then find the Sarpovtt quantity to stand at 10.0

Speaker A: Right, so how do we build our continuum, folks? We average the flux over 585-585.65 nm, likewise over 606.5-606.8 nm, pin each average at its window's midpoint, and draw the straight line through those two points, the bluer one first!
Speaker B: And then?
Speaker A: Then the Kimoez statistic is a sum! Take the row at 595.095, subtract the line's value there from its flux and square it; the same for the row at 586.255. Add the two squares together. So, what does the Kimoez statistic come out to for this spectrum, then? 0.12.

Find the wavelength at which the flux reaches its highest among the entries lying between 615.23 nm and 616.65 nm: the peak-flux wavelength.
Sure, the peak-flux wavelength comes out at 615.299 nm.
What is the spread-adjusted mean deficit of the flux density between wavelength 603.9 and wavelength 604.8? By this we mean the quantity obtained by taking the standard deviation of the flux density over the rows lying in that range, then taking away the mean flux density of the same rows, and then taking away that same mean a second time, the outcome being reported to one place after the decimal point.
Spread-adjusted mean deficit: -20.9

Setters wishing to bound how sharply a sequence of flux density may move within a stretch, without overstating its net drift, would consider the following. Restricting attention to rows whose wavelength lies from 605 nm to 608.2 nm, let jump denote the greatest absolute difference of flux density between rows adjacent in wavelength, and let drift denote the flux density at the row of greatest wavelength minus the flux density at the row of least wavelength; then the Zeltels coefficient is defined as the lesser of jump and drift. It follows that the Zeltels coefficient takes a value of -0.1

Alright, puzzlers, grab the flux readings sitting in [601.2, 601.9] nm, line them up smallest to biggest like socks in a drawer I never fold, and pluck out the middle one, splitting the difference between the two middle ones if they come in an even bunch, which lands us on 10.5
